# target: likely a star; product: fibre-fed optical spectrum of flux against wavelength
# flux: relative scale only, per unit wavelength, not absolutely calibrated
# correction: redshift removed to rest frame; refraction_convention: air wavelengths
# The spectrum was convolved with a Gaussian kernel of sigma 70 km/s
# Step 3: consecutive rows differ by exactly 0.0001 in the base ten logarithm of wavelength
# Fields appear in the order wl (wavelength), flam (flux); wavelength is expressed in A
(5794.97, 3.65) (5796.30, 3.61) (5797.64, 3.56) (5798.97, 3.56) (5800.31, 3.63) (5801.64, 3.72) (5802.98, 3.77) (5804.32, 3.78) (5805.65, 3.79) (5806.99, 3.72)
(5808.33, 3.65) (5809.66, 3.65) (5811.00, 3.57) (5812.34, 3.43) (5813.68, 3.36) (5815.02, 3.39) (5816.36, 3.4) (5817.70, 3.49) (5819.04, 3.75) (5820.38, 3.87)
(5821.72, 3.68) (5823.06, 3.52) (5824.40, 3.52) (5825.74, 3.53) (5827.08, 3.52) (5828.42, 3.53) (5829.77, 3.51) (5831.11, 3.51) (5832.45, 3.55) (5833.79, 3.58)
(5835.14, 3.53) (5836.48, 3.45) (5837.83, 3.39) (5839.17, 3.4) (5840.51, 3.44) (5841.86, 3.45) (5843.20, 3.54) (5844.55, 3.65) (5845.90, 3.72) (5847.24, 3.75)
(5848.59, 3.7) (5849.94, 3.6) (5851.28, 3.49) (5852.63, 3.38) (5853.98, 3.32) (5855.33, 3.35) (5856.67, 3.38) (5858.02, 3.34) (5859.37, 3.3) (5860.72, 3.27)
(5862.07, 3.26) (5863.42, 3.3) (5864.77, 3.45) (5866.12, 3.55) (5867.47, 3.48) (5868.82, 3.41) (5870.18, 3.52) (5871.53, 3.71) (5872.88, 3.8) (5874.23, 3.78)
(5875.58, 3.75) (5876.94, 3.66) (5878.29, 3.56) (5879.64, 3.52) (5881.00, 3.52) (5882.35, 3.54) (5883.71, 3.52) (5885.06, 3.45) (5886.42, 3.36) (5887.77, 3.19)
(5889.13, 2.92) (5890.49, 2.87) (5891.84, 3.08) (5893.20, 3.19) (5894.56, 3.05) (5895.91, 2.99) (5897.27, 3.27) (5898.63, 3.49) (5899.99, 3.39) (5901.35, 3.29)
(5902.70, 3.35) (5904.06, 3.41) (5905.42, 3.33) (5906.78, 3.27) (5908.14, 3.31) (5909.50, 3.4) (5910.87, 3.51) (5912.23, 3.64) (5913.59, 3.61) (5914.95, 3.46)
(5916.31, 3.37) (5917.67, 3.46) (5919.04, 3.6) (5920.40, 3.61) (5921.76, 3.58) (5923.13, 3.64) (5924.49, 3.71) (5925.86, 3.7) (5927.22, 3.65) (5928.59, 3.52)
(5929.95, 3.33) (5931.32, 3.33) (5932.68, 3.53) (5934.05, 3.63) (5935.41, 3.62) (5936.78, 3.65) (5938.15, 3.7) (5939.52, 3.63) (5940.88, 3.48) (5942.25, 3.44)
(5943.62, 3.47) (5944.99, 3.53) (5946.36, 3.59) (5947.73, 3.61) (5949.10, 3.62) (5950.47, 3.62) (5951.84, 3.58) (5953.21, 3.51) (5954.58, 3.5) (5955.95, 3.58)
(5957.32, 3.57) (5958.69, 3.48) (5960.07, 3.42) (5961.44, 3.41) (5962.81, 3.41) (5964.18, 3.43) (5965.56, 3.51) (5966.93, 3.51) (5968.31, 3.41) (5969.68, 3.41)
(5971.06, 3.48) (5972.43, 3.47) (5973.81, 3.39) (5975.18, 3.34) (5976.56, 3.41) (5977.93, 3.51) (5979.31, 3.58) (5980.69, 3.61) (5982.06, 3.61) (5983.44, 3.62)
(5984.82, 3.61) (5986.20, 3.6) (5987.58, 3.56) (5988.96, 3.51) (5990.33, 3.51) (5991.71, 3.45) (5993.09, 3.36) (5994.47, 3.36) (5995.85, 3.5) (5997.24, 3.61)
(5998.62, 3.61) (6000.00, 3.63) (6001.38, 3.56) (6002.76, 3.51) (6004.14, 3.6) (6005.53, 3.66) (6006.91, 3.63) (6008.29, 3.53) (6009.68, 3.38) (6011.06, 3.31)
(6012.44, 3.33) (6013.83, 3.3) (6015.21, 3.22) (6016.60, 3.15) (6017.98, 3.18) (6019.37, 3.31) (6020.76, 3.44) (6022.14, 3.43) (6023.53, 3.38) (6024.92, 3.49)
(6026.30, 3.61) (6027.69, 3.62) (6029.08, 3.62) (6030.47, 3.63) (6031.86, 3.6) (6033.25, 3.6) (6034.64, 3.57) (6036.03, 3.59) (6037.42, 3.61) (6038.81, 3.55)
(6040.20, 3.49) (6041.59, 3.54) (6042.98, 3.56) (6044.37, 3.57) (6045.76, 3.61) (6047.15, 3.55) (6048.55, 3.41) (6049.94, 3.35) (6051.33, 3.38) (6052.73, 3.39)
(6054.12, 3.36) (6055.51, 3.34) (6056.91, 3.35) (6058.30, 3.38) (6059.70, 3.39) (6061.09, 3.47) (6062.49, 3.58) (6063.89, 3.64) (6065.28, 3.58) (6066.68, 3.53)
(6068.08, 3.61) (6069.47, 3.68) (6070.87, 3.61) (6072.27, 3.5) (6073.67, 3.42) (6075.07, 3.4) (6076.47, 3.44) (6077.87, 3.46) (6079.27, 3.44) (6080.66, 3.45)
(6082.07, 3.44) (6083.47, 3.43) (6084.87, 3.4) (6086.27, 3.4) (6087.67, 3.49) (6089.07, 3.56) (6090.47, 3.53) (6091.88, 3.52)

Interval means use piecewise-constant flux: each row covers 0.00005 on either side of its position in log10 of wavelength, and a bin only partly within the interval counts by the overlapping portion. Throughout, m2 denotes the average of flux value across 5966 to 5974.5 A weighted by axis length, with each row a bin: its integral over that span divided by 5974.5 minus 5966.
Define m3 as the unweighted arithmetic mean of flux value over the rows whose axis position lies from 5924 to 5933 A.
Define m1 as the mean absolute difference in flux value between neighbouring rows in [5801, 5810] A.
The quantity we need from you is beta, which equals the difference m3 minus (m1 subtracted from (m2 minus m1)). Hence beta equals 0.16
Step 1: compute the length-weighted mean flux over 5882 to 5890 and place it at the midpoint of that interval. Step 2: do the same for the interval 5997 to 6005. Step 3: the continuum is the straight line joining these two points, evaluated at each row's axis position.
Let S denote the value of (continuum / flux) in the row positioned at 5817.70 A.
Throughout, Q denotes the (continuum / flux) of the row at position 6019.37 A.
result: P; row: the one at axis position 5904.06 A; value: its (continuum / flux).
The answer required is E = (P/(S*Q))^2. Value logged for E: 1.0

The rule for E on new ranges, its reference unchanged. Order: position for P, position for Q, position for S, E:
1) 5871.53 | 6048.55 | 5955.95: 0.7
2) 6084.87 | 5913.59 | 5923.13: 1.6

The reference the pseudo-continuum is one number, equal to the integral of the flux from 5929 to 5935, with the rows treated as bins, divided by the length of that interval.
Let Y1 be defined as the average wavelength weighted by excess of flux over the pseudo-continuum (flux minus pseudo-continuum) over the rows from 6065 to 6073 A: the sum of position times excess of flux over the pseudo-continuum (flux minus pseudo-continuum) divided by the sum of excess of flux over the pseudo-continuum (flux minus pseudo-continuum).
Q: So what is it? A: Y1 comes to 6068.7 A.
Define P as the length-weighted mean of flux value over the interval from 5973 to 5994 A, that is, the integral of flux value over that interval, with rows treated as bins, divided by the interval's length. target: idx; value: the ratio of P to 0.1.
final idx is 35.1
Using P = 3.51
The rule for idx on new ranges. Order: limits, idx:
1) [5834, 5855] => 35.2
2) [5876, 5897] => 33.0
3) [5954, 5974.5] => 34.7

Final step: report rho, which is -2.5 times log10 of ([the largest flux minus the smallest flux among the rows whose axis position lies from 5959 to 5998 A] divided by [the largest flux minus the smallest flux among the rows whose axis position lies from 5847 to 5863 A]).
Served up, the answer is 0.6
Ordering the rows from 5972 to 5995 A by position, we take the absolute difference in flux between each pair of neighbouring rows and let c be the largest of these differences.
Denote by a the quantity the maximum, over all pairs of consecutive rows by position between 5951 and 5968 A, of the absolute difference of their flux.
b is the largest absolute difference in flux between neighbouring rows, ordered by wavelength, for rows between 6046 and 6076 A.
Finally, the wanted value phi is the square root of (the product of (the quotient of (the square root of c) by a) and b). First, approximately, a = 0.090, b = 0.140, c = 0.10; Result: 0.70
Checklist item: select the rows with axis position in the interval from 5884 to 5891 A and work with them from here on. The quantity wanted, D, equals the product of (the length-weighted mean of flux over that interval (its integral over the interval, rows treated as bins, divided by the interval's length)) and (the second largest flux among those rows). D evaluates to 10.7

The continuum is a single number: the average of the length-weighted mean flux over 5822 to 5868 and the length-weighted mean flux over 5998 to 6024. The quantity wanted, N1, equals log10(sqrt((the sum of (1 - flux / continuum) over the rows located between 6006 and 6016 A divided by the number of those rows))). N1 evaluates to -0.8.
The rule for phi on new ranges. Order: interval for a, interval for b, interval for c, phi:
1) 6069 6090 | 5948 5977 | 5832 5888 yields 0.63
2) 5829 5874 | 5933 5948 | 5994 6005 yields 0.54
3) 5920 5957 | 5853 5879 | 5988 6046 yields 0.61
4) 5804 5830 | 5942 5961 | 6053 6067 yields 0.34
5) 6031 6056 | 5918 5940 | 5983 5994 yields 0.65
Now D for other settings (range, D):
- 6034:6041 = 12.8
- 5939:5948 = 12.7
